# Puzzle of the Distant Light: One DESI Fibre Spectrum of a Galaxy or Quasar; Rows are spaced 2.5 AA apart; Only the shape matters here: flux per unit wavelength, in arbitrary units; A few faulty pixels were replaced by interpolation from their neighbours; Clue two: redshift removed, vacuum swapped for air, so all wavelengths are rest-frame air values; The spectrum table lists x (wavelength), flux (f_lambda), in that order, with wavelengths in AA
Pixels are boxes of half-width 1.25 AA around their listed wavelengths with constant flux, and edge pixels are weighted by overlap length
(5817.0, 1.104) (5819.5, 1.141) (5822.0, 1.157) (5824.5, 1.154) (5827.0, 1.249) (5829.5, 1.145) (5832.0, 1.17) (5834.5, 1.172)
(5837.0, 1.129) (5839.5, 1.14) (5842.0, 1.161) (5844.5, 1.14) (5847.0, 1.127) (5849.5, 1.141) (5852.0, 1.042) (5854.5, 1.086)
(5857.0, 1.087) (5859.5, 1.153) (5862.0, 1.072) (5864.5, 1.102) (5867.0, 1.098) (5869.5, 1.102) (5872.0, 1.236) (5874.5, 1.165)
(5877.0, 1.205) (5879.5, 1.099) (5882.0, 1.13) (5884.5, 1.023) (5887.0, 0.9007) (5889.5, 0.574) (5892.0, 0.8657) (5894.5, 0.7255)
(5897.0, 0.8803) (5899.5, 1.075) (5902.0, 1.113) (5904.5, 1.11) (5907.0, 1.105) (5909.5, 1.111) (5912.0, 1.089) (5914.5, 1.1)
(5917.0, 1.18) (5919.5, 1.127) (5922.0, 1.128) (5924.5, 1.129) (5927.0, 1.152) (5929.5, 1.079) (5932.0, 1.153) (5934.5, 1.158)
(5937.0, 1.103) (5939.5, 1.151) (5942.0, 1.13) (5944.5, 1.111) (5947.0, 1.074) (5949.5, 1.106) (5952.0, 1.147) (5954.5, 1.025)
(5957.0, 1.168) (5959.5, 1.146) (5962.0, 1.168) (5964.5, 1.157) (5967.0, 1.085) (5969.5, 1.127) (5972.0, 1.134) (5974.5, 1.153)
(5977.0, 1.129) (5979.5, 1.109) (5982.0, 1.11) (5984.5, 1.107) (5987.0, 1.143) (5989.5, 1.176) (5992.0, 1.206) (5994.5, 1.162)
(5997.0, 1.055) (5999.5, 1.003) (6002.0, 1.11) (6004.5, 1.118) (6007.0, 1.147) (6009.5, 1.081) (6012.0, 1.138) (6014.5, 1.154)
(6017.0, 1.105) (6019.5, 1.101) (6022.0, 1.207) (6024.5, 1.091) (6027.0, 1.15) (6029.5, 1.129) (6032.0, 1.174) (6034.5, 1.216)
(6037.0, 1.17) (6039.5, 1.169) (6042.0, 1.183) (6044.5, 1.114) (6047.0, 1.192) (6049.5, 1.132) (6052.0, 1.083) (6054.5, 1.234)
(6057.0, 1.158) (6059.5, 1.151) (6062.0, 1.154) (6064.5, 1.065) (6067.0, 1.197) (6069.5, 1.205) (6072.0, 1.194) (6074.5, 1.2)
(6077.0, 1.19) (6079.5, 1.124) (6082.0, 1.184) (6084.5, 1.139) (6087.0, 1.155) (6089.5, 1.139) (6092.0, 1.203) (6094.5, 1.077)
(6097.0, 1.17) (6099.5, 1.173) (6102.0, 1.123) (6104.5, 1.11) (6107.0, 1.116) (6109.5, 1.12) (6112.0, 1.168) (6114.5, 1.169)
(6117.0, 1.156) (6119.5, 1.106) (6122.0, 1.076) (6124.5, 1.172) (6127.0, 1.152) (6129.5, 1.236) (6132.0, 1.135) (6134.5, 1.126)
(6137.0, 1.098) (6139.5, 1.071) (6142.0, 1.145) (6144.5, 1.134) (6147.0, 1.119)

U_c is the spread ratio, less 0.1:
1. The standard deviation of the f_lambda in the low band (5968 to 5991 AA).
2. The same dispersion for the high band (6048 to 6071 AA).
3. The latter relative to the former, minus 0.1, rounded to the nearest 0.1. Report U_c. 2.3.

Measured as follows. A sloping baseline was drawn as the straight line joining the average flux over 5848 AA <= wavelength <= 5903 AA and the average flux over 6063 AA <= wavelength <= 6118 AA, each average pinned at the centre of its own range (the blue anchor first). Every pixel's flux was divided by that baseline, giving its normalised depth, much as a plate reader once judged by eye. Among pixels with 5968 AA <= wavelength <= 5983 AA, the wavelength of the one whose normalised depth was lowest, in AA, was 5982.0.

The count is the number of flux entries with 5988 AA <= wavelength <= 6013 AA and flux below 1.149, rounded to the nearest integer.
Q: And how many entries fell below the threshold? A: 7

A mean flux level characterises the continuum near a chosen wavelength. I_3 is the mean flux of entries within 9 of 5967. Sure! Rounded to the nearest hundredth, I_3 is 1.14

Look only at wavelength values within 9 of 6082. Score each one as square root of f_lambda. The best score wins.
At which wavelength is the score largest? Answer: 6074.5 AA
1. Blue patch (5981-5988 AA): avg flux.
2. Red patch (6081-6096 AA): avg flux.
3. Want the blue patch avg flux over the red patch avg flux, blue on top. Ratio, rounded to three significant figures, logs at 0.974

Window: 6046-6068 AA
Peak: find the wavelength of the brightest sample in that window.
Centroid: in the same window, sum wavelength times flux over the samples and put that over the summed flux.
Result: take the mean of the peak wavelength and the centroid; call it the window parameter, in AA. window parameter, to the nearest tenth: 6055.7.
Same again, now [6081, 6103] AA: 6092.0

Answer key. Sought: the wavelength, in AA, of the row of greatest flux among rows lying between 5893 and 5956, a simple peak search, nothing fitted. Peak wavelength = 5917.0 AA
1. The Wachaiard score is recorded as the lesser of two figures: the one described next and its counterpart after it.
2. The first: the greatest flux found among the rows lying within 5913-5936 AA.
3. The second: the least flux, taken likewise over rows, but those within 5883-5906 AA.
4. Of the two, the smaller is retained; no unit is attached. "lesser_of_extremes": 0.57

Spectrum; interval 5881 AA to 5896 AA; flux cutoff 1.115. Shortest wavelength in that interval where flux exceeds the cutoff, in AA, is 5882.0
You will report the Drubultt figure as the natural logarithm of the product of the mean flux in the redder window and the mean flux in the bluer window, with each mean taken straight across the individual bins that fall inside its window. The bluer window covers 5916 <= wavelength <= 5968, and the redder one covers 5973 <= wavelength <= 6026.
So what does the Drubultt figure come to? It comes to 0.237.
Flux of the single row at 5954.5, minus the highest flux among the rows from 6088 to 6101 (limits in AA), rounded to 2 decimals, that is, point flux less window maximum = -0.18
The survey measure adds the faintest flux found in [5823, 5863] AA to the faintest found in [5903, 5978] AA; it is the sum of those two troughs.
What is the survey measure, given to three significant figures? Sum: 2.07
